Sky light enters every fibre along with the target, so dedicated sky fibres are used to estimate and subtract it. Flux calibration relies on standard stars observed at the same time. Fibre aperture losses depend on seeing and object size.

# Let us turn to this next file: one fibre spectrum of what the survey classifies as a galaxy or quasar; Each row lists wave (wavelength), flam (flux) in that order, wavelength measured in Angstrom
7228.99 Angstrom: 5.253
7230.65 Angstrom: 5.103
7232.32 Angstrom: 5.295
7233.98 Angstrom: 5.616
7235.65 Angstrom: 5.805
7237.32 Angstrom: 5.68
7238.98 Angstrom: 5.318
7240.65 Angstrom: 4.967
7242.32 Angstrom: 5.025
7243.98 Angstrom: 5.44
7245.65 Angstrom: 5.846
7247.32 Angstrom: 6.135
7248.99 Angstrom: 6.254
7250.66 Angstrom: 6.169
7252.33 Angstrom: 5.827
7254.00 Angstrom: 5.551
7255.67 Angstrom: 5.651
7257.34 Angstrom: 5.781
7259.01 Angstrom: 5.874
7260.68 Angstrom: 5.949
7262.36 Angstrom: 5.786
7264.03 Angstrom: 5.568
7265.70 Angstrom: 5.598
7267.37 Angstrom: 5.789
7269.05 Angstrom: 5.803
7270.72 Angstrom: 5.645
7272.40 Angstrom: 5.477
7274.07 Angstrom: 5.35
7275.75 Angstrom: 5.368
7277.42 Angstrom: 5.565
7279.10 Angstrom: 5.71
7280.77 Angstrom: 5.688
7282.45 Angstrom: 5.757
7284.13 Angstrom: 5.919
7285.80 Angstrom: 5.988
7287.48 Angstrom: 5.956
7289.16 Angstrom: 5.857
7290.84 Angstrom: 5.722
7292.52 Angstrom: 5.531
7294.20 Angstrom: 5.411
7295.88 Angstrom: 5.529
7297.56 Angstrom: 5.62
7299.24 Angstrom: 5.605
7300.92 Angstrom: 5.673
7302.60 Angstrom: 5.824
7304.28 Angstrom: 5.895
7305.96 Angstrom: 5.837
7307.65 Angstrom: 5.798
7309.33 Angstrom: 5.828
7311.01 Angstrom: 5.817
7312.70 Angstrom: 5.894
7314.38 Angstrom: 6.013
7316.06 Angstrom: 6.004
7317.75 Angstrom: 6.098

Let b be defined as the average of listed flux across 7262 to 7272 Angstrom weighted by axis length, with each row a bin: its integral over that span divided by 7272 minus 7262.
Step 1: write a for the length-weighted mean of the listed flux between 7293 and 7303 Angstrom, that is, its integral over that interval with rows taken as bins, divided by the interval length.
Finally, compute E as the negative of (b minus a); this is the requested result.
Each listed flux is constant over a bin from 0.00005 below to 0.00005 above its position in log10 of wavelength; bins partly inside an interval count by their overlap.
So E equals -0.09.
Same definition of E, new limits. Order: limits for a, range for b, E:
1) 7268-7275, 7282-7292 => -0.29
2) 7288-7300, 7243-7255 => -0.26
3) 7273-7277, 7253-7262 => -0.37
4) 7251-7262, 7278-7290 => -0.04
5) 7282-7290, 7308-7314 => 0.04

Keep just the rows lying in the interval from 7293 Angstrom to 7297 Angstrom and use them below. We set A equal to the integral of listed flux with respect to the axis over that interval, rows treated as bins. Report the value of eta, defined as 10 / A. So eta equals 0.46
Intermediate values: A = 22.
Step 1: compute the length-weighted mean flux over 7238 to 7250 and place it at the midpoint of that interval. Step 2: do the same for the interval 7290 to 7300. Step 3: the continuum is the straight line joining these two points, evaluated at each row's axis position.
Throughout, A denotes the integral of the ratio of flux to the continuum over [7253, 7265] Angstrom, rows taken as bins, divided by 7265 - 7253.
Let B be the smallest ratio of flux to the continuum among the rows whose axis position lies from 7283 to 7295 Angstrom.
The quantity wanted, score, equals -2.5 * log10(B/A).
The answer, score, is 0.06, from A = 1.029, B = 0.97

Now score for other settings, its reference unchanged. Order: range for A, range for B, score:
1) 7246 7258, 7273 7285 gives 0.11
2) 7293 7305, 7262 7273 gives 0.03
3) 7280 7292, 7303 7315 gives 0.01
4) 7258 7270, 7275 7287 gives 0.08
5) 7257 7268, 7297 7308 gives 0.03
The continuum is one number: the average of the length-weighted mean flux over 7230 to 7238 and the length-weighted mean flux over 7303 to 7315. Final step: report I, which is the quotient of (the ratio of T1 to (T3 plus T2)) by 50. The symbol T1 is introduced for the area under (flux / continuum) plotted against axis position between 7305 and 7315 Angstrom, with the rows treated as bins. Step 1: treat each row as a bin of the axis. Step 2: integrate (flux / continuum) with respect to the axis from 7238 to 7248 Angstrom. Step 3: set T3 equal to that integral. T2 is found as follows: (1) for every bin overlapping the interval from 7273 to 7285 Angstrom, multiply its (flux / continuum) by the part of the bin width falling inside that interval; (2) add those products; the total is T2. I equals 0.010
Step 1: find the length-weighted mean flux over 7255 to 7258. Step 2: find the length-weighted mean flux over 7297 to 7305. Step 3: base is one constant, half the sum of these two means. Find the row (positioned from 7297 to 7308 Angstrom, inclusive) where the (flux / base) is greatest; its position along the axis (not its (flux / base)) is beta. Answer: 7304.28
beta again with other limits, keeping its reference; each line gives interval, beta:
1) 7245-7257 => 7248.99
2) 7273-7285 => 7284.13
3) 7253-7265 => 7260.68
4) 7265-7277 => 7269.05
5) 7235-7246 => 7245.65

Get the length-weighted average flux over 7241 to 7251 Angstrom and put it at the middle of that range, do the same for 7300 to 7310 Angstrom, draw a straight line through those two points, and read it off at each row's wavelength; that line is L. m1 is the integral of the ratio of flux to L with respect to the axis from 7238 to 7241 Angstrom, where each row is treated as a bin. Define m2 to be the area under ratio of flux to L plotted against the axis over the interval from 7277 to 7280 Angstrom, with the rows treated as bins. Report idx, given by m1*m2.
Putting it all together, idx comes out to 8.0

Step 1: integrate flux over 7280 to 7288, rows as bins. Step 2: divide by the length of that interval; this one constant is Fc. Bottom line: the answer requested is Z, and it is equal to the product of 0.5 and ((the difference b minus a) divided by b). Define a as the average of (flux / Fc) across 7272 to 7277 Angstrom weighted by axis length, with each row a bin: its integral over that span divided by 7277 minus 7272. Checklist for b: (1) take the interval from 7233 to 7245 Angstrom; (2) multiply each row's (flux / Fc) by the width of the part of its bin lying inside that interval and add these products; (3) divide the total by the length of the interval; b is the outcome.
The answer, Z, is 0.000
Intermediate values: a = 0.92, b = 0.924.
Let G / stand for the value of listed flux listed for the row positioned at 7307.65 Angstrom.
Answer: 5.798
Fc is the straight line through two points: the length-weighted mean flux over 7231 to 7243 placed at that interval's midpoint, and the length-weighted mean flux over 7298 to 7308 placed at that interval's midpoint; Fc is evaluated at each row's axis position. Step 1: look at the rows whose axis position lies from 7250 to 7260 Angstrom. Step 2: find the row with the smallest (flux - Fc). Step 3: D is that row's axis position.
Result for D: 7254.00 Angstrom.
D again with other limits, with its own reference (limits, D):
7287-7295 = 7294.20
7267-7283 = 7274.07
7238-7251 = 7240.65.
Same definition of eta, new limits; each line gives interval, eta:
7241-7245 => 0.48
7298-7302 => 0.44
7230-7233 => 0.64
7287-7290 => 0.57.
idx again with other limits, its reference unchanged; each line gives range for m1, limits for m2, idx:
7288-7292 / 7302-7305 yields 12.1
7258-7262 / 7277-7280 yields 12.0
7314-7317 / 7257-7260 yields 9.4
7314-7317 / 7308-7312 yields 12.4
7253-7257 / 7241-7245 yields 14.2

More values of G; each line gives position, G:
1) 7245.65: 5.846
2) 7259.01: 5.874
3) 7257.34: 5.781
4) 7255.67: 5.651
